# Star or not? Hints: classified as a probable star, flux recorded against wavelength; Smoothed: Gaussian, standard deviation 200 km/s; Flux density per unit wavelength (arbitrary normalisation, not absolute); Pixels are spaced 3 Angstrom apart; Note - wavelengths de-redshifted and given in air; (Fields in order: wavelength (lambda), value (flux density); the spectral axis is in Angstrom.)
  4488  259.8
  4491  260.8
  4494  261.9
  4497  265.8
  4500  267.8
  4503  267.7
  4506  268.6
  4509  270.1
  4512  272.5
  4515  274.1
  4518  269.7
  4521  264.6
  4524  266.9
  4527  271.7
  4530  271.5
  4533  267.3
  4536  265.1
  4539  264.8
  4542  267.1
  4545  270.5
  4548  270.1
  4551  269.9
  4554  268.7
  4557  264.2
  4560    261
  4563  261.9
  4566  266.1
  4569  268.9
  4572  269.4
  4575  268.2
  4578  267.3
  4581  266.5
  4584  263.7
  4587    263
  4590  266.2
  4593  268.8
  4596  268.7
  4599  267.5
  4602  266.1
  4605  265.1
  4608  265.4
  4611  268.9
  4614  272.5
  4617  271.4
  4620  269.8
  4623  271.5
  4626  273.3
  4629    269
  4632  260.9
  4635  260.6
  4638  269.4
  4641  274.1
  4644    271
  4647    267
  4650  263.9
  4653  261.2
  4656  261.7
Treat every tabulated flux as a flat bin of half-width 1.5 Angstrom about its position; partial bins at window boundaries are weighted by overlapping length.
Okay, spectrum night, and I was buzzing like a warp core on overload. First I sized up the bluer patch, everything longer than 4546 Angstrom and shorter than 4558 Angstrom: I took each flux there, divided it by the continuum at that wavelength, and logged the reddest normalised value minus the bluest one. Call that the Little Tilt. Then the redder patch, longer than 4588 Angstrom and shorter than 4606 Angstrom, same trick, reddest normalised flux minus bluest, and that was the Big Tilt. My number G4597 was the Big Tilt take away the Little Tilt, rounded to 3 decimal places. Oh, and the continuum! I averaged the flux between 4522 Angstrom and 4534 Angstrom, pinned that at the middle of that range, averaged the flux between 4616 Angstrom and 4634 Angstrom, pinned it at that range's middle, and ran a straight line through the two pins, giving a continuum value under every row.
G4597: 0.018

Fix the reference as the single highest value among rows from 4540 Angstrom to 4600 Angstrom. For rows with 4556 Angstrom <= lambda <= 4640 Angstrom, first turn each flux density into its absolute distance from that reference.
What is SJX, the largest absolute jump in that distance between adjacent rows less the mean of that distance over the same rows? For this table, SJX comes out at 4.8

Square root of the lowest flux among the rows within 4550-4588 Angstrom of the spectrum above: 16.2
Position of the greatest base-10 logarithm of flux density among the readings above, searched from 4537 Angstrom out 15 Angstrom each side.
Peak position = 4527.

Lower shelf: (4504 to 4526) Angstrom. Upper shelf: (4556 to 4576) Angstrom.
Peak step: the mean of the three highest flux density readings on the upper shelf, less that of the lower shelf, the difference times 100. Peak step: -340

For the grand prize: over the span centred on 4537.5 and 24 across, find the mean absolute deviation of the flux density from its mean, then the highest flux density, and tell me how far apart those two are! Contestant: 269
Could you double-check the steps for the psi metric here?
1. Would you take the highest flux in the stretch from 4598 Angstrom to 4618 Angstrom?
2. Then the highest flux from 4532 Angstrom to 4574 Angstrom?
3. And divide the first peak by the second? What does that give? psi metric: 1.01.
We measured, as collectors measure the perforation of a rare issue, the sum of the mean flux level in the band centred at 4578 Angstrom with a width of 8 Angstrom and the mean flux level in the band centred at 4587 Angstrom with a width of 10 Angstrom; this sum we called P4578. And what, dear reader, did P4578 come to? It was 532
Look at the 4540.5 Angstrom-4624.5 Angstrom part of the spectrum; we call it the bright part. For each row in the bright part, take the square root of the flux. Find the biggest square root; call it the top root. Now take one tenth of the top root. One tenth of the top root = 1.65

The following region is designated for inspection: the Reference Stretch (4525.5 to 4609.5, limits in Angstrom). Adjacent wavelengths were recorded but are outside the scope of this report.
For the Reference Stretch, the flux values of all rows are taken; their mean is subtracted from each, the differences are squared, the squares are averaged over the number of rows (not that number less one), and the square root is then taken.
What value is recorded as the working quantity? 2.7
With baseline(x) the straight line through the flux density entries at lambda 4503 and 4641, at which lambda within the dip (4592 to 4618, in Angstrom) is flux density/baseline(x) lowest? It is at 4605 Angstrom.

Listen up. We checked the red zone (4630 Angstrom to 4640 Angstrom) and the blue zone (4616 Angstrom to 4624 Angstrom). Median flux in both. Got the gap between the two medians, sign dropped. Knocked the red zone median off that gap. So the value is -250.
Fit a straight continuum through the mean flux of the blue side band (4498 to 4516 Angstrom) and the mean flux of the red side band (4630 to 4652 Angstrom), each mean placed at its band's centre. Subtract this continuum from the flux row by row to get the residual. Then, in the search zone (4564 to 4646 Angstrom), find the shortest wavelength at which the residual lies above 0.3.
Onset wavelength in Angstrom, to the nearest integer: 4569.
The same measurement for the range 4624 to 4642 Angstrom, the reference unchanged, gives 4626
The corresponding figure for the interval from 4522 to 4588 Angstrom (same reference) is 4527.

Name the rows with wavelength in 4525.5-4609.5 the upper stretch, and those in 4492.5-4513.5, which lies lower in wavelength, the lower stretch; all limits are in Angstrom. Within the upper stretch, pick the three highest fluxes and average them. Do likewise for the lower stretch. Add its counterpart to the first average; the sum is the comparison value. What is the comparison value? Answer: 542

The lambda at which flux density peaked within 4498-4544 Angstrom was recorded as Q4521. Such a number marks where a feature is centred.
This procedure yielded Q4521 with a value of 4515 Angstrom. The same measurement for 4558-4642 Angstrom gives 4641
